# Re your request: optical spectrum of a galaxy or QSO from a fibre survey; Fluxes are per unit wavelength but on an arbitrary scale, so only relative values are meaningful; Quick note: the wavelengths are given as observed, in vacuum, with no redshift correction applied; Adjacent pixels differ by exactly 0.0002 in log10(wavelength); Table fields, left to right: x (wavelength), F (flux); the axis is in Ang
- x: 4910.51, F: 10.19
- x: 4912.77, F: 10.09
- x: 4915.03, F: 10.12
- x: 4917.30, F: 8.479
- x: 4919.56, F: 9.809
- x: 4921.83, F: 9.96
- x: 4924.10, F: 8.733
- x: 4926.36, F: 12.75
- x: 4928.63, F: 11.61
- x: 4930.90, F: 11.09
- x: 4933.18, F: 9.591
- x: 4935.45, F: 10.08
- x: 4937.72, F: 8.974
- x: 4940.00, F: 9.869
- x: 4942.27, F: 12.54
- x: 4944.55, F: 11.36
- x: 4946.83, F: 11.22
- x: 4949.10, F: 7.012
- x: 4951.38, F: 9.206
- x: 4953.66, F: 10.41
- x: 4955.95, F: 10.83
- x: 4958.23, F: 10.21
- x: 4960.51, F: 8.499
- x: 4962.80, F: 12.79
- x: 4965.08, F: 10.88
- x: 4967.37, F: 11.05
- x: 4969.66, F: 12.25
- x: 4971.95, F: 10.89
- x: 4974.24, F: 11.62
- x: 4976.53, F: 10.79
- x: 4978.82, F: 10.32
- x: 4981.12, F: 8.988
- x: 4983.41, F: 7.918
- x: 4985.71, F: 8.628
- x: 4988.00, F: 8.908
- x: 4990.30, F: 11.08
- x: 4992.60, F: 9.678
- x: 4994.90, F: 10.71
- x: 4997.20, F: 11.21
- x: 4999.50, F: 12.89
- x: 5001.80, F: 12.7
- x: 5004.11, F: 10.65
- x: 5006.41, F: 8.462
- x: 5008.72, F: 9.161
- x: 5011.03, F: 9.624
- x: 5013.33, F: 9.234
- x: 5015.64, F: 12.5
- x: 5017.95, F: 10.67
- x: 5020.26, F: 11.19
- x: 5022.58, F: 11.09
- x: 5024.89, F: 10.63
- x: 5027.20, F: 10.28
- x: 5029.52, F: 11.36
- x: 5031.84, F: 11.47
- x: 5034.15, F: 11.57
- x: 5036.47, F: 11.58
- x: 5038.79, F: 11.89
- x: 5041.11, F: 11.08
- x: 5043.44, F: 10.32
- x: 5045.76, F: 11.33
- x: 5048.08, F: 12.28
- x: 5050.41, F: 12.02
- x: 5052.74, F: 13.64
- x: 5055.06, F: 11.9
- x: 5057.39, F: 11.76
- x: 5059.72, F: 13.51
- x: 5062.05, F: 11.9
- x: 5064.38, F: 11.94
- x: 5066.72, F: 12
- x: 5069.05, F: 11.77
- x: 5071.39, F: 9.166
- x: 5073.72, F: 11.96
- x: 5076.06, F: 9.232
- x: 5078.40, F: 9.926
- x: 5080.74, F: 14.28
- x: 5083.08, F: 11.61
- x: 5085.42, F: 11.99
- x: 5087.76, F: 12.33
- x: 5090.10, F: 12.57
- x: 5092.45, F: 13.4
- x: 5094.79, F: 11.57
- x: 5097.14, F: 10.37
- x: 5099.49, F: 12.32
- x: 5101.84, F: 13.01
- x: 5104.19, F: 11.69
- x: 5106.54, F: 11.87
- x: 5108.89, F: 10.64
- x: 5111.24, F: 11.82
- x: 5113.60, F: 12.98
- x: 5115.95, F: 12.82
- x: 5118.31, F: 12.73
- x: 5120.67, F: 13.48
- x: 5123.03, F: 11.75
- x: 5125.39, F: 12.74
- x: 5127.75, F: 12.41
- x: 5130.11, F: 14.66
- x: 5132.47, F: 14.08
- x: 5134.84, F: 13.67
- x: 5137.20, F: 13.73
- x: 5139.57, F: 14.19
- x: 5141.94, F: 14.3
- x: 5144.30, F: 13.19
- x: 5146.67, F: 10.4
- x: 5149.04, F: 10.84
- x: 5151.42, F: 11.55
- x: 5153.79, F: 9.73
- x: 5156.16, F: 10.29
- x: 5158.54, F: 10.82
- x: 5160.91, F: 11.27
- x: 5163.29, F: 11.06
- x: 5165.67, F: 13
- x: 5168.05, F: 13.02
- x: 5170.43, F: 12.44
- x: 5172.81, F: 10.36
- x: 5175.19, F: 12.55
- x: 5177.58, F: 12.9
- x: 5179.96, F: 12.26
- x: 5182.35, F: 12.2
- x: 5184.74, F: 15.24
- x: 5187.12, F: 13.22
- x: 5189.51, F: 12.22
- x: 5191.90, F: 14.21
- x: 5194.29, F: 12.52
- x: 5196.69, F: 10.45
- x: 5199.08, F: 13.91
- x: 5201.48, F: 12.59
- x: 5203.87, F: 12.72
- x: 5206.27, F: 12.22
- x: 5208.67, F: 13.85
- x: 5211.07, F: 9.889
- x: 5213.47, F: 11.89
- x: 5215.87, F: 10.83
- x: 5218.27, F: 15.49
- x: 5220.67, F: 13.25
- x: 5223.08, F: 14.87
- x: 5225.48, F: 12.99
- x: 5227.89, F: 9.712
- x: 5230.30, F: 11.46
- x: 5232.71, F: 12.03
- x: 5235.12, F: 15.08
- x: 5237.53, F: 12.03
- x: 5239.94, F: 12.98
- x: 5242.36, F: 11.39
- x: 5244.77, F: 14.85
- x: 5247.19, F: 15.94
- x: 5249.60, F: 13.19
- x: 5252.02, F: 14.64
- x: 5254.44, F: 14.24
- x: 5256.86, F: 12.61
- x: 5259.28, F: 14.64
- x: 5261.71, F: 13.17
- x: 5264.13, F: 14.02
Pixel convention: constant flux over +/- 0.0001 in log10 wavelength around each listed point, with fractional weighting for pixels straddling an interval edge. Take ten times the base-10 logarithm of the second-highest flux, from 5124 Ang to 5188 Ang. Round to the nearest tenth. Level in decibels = 11.7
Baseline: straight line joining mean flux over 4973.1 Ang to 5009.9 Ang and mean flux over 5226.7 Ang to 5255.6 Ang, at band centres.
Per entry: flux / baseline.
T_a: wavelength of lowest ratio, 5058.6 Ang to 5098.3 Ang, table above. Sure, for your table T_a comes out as 5071.39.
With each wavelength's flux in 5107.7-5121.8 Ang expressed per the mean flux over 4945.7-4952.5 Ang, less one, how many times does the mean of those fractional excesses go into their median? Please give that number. 1.11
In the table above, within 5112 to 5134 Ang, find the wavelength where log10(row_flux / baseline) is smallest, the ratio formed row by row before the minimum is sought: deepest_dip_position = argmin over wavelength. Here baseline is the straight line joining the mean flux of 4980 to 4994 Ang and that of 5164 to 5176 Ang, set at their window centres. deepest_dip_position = 5123.03 Ang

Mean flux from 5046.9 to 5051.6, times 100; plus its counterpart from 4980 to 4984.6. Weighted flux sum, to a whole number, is 1223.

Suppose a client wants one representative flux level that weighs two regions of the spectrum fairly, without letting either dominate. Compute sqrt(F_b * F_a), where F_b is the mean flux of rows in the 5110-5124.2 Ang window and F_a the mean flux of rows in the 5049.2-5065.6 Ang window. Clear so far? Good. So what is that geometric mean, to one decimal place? 12.5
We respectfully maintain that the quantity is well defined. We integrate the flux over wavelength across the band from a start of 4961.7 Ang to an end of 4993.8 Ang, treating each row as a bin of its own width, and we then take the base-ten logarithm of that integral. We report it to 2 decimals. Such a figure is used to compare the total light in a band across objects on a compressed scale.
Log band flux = 2.52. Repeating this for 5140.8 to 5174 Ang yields 2.59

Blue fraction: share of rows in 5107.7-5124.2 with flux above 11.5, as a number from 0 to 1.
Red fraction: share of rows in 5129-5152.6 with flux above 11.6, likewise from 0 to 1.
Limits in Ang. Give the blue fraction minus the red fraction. 0.16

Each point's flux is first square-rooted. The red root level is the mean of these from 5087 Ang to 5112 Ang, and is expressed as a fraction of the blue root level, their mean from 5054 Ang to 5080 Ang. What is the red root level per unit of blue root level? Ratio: 1.03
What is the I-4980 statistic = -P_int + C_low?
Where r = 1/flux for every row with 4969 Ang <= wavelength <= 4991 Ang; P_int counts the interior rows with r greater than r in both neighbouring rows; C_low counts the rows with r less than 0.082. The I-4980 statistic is -1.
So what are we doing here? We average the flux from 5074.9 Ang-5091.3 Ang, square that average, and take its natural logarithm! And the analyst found 4.92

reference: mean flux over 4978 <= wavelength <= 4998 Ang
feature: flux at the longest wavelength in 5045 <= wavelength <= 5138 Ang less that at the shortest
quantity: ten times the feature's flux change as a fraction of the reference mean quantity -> 2.5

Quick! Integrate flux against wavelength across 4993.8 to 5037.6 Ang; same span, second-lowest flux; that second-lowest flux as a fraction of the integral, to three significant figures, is 0.0192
